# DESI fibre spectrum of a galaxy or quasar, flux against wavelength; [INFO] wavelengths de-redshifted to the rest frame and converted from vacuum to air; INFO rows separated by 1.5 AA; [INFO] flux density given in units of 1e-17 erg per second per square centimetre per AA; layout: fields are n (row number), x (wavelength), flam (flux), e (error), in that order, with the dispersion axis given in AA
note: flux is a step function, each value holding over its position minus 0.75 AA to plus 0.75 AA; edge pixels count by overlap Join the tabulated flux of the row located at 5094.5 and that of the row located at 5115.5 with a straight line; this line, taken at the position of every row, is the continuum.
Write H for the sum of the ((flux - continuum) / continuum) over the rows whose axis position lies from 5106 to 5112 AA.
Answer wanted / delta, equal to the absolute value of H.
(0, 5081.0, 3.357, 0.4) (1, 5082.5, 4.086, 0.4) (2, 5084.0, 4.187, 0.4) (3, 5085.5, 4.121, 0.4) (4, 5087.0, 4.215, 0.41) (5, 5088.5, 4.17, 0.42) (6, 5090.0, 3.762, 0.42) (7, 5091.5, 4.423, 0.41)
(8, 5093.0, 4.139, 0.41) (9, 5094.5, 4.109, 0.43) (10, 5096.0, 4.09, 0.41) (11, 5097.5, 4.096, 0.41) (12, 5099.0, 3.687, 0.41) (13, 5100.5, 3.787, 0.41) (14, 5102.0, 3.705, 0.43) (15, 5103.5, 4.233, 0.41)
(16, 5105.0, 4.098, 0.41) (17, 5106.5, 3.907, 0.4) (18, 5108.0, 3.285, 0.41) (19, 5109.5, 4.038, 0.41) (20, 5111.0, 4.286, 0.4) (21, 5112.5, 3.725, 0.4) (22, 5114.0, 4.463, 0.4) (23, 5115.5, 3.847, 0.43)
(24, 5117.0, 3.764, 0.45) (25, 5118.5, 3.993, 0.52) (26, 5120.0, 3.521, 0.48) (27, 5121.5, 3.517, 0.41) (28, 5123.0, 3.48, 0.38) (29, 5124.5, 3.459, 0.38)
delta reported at 0.05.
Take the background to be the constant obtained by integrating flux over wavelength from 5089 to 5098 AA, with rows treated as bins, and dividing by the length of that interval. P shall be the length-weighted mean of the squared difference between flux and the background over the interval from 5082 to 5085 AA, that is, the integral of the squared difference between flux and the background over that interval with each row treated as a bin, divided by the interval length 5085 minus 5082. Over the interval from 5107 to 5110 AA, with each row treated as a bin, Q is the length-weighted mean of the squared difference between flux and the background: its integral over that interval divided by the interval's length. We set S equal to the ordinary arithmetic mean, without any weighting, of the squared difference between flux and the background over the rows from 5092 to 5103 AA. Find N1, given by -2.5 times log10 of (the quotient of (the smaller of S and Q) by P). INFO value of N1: -3.1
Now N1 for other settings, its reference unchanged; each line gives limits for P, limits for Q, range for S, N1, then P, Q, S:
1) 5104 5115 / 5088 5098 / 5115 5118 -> 1.6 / 0.14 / 0.03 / 0.09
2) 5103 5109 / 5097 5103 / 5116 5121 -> 0.5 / 0.18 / 0.11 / 0.16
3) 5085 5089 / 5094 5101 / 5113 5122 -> -2.4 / 0.01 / 0.06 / 0.17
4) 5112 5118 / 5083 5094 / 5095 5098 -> 7.1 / 0.11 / 0.03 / 0.00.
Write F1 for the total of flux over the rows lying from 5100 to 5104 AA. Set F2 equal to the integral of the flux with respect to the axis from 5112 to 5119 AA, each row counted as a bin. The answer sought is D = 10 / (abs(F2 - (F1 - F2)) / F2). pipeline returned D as 6.3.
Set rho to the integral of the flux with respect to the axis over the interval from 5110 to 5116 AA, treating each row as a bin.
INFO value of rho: 25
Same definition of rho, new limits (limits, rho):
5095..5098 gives 12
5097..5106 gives 35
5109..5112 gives 12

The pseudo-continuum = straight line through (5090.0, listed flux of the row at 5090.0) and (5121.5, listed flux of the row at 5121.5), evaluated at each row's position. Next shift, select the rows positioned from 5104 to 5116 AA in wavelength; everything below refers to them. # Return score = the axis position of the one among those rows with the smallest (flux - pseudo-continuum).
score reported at 5108.0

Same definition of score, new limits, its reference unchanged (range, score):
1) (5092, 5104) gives 5099.0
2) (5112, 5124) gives 5123.0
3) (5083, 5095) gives 5090.0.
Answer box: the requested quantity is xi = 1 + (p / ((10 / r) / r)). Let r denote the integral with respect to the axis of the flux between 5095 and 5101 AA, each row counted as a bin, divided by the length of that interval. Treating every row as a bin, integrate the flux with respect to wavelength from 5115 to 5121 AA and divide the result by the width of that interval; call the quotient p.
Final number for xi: 6.8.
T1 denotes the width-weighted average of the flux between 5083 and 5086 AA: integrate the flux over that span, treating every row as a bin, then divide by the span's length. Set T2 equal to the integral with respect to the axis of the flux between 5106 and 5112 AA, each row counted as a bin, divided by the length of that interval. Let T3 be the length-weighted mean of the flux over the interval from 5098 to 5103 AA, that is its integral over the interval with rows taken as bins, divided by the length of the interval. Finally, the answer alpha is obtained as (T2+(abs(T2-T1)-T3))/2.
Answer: 0.19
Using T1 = 4.15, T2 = 3.87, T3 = 3.77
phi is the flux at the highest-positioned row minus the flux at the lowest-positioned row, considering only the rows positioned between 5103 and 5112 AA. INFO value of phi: 0.1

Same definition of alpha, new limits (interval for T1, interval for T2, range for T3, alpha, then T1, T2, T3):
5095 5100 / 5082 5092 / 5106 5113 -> 0.23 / 3.96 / 4.13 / 3.85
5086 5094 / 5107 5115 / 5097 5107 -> 0.11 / 4.14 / 3.95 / 3.93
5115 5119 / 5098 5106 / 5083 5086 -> -0.10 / 3.86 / 3.91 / 4.15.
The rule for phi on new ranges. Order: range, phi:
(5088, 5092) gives 0.3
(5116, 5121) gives -0.2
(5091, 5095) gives -0.3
